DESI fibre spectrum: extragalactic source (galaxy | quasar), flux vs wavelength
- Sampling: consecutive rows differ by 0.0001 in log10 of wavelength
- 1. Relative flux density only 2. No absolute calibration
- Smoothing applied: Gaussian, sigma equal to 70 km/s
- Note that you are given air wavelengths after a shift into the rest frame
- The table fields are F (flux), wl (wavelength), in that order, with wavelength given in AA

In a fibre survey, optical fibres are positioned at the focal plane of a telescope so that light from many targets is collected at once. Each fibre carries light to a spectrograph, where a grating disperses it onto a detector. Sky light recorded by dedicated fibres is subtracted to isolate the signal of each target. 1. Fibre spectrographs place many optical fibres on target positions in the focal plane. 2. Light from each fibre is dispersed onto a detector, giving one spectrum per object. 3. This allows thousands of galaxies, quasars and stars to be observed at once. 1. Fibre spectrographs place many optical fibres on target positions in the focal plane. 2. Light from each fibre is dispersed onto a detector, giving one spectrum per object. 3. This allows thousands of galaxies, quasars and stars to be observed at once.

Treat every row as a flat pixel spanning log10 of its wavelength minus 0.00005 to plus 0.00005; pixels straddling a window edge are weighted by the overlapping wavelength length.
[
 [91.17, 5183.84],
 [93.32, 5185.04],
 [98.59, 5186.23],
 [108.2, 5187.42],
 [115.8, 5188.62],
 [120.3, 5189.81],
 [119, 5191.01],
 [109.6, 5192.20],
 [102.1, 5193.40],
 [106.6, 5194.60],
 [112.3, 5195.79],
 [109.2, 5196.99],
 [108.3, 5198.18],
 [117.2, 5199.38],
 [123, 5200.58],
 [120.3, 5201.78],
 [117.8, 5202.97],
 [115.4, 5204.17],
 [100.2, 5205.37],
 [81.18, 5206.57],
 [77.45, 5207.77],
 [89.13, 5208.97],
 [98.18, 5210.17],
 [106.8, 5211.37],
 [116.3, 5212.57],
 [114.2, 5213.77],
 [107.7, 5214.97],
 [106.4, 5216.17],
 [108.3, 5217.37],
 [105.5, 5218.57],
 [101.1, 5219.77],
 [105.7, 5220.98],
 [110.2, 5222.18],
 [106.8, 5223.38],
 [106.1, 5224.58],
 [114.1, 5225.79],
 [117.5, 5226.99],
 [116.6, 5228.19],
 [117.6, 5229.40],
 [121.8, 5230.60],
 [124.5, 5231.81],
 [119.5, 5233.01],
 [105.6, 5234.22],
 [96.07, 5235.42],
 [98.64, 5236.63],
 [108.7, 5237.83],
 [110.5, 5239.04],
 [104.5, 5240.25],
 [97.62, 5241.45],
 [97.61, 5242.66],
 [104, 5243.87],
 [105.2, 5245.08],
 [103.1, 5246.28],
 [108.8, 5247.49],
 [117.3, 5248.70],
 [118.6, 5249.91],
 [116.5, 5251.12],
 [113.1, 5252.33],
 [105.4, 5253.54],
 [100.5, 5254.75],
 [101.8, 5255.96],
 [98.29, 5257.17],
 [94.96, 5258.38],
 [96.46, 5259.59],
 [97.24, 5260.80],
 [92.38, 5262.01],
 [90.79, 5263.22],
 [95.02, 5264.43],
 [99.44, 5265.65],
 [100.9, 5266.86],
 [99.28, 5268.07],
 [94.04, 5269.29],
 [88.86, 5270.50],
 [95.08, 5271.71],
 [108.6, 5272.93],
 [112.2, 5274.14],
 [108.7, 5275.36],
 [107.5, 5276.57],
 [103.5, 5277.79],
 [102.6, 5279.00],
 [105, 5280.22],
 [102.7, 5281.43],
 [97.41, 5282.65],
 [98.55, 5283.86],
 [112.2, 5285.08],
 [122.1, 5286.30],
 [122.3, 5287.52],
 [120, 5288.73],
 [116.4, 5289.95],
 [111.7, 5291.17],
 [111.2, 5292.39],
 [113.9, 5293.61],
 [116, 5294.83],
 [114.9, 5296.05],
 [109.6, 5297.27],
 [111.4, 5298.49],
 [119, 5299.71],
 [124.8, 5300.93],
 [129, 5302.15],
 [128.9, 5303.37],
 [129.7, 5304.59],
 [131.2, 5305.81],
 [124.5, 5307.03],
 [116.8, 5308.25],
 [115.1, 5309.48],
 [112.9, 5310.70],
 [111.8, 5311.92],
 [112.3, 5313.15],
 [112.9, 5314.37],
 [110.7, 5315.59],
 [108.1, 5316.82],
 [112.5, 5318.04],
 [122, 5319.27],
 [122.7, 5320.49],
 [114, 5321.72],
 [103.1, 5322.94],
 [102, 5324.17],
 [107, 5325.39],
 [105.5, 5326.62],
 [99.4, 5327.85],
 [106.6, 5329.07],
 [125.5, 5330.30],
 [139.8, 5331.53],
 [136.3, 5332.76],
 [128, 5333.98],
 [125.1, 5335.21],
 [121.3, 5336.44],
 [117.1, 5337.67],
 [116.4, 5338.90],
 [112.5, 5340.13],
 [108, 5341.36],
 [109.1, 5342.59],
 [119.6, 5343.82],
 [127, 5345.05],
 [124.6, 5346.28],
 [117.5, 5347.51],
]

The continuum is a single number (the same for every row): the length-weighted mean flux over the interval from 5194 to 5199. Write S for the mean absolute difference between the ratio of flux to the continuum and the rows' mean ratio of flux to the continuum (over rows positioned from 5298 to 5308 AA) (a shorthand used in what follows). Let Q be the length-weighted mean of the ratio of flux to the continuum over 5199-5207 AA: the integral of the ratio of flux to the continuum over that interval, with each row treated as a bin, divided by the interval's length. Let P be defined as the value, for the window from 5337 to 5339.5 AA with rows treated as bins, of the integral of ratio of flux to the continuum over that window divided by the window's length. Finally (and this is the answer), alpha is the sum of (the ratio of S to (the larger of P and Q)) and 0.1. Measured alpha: 0.142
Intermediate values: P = 1.07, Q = 1.01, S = 0.0446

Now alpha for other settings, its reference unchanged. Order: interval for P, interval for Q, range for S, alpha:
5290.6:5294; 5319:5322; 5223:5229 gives 0.138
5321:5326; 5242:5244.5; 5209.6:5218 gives 0.137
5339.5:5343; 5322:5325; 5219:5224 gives 0.123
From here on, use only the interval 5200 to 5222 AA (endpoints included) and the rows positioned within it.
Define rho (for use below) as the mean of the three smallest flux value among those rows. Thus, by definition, 83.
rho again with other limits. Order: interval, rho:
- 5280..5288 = 100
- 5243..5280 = 91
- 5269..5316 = 93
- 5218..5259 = 96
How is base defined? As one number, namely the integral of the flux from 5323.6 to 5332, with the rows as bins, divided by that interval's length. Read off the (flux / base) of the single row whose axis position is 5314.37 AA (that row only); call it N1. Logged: 1.01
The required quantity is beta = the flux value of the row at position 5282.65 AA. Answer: 97.41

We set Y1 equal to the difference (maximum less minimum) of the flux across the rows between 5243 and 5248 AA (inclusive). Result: 6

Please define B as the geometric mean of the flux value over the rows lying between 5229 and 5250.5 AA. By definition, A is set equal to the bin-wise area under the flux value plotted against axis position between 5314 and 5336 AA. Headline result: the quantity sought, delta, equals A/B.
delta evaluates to 23.5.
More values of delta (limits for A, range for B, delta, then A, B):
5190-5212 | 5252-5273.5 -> 23.9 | 2344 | 98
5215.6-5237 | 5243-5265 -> 22.9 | 2359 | 103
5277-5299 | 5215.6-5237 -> 22.2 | 2433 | 110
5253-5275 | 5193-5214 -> 20.5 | 2167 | 106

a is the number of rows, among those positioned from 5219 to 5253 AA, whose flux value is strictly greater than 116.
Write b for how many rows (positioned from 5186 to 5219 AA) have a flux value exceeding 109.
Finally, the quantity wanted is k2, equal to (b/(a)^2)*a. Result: 1.4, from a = 9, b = 13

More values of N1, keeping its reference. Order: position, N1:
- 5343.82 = 1.07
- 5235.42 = 0.86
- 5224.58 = 0.95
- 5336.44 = 1.08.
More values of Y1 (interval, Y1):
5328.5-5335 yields 33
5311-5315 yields 1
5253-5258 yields 7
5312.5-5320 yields 14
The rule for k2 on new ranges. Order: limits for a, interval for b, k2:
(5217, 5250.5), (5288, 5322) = 3.4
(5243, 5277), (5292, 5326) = 8.0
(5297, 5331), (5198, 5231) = 1.2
